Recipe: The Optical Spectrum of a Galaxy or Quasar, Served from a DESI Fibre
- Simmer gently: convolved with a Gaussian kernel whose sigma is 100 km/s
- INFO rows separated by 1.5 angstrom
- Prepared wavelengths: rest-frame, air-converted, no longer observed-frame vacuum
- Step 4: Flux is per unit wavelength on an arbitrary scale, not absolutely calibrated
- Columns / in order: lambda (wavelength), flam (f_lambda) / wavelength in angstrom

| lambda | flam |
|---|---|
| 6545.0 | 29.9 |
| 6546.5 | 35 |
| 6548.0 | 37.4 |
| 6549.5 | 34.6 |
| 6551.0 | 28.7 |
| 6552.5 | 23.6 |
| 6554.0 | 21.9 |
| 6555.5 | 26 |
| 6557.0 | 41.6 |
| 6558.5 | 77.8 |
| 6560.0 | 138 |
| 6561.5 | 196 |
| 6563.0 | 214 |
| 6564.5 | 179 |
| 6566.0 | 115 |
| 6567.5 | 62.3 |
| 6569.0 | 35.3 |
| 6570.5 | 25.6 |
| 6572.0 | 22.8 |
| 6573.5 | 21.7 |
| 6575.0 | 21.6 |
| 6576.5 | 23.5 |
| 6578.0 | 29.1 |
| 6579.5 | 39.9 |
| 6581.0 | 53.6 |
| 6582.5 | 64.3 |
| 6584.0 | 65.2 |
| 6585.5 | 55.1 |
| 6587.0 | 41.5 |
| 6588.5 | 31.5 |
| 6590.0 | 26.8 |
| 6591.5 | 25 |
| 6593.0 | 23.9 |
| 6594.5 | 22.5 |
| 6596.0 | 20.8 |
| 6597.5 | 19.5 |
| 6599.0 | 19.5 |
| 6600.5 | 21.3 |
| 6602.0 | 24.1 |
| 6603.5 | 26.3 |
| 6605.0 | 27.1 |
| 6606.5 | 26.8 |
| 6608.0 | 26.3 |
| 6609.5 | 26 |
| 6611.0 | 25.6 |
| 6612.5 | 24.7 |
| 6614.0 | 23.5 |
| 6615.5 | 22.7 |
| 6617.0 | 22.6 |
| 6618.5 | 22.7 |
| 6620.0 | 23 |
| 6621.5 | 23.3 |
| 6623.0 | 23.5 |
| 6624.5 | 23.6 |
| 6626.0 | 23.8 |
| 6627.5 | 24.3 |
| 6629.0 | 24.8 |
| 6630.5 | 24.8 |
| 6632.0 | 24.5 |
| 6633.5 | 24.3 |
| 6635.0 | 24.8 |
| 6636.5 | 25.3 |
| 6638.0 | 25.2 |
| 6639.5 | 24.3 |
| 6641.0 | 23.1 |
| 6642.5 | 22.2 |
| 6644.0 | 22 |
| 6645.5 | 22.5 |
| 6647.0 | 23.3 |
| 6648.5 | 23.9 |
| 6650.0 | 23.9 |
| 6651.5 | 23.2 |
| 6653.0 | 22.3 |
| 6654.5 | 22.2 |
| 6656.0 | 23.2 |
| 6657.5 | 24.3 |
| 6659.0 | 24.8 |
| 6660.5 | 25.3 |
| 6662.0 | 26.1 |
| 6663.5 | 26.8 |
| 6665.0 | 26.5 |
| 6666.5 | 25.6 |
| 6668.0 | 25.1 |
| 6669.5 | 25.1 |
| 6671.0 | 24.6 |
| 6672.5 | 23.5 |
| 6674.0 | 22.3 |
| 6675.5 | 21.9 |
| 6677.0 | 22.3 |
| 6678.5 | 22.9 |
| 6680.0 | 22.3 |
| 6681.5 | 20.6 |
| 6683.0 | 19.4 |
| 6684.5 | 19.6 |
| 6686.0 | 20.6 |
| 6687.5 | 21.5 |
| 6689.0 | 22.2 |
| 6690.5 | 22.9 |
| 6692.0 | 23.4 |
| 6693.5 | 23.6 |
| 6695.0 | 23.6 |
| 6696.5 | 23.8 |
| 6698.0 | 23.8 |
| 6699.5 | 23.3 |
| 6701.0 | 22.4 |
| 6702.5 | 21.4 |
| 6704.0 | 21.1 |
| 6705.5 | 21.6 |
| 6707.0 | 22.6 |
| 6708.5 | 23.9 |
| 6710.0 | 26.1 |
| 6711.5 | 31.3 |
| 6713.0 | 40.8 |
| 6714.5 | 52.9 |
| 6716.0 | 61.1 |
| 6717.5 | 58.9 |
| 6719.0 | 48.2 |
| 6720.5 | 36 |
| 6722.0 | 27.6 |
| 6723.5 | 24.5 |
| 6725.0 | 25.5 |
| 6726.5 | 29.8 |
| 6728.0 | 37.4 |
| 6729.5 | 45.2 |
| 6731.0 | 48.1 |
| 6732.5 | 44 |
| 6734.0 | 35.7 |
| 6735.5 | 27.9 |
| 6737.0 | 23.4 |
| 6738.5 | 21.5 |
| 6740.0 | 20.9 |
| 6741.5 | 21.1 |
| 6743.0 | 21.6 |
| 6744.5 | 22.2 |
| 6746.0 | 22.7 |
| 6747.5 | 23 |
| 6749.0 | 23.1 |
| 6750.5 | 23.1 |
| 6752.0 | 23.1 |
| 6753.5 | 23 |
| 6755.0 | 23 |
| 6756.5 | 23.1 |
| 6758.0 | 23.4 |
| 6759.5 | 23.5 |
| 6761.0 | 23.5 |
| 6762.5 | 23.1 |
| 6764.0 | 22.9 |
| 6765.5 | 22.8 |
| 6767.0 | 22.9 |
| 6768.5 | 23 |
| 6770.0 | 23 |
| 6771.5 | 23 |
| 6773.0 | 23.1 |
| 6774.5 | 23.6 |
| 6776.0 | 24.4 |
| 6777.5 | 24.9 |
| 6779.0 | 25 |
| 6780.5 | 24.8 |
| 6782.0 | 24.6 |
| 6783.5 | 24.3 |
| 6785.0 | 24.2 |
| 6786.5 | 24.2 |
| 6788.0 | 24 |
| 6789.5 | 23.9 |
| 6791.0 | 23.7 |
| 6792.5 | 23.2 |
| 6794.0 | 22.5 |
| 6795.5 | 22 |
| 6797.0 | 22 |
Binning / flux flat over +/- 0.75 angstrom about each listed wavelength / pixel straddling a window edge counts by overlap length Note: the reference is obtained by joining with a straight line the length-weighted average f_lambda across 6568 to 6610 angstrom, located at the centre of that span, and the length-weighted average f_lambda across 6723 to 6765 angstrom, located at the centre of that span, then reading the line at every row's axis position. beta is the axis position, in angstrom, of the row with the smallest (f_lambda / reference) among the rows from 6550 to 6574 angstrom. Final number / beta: 6554.0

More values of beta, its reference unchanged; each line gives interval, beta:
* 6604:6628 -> 6617.0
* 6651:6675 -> 6654.5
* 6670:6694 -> 6683.0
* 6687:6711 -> 6704.0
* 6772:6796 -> 6795.5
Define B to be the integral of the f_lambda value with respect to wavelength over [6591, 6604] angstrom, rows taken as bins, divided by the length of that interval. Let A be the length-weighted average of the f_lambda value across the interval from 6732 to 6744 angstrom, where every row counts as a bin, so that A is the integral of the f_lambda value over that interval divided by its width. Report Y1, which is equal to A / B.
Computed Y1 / 1.2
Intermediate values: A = 27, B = 22.4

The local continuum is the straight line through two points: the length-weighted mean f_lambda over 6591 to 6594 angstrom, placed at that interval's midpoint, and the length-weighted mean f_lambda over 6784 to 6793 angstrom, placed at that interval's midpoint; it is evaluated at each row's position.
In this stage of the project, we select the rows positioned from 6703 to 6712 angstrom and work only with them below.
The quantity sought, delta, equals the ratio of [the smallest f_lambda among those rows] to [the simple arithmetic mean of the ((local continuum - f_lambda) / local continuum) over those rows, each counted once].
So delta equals -1285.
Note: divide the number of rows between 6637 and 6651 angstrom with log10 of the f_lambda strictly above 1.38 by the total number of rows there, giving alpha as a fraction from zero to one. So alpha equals 0.2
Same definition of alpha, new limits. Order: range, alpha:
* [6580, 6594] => 0.9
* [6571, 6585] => 0.6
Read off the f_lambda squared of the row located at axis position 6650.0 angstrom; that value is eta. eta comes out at 571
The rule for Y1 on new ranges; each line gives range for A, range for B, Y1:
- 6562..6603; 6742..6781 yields 2.1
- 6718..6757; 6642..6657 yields 1.3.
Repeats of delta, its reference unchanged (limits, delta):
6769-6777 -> 1091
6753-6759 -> 664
